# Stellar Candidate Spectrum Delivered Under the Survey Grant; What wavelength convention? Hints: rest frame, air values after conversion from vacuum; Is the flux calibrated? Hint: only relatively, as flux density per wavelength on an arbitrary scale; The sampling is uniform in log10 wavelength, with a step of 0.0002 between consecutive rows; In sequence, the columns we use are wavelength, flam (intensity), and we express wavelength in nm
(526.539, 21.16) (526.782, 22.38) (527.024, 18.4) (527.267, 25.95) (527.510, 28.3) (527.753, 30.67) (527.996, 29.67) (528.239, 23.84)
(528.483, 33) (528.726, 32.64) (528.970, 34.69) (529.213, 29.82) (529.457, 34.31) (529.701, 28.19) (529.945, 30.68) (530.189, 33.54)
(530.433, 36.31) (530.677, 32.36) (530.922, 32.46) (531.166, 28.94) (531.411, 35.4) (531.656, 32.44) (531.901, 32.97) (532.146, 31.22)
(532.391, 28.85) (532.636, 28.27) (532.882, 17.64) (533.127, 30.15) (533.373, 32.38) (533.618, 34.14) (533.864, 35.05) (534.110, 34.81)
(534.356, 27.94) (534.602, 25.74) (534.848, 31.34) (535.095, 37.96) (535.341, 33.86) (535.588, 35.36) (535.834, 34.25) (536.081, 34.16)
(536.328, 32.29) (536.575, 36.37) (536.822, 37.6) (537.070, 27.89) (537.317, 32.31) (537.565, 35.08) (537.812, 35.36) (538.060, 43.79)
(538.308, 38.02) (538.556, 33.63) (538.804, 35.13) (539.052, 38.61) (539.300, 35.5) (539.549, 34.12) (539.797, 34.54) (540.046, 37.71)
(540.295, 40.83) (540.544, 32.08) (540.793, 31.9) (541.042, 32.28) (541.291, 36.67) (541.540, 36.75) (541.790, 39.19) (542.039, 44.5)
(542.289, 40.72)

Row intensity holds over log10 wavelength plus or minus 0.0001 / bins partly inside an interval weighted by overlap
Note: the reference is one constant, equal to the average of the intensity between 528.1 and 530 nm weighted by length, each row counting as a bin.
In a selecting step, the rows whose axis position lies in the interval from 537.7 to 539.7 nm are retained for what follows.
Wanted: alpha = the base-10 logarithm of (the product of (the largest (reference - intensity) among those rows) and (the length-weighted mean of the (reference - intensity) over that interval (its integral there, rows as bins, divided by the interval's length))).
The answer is 1.21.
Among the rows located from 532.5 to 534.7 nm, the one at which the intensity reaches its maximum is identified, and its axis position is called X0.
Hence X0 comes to 533.864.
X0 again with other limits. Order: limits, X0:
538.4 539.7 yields 539.052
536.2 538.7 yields 538.060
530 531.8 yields 530.433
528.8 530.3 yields 528.970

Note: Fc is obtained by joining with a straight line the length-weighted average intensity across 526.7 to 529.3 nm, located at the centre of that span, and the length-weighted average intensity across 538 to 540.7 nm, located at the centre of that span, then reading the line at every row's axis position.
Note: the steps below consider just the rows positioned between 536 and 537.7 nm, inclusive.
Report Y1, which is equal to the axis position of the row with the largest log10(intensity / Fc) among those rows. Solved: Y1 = 536.822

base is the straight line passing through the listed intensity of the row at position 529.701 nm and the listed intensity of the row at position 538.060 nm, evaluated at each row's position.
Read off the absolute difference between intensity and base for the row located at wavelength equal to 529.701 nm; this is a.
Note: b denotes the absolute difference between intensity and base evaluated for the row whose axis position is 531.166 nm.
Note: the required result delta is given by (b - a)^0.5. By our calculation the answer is 1.4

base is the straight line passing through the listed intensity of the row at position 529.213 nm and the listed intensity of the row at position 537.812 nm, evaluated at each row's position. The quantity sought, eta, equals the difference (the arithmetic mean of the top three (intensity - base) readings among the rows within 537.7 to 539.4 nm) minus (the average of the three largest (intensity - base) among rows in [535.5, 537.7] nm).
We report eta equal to 2.3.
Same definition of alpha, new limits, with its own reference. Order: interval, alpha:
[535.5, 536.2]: 1.08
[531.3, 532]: 0.62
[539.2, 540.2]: 1.18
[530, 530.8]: 0.63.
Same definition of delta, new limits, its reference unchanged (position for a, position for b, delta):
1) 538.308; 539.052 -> 0.9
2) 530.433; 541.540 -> 2.6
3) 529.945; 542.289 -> 3.0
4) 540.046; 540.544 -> 2.6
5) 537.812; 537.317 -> 1.5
